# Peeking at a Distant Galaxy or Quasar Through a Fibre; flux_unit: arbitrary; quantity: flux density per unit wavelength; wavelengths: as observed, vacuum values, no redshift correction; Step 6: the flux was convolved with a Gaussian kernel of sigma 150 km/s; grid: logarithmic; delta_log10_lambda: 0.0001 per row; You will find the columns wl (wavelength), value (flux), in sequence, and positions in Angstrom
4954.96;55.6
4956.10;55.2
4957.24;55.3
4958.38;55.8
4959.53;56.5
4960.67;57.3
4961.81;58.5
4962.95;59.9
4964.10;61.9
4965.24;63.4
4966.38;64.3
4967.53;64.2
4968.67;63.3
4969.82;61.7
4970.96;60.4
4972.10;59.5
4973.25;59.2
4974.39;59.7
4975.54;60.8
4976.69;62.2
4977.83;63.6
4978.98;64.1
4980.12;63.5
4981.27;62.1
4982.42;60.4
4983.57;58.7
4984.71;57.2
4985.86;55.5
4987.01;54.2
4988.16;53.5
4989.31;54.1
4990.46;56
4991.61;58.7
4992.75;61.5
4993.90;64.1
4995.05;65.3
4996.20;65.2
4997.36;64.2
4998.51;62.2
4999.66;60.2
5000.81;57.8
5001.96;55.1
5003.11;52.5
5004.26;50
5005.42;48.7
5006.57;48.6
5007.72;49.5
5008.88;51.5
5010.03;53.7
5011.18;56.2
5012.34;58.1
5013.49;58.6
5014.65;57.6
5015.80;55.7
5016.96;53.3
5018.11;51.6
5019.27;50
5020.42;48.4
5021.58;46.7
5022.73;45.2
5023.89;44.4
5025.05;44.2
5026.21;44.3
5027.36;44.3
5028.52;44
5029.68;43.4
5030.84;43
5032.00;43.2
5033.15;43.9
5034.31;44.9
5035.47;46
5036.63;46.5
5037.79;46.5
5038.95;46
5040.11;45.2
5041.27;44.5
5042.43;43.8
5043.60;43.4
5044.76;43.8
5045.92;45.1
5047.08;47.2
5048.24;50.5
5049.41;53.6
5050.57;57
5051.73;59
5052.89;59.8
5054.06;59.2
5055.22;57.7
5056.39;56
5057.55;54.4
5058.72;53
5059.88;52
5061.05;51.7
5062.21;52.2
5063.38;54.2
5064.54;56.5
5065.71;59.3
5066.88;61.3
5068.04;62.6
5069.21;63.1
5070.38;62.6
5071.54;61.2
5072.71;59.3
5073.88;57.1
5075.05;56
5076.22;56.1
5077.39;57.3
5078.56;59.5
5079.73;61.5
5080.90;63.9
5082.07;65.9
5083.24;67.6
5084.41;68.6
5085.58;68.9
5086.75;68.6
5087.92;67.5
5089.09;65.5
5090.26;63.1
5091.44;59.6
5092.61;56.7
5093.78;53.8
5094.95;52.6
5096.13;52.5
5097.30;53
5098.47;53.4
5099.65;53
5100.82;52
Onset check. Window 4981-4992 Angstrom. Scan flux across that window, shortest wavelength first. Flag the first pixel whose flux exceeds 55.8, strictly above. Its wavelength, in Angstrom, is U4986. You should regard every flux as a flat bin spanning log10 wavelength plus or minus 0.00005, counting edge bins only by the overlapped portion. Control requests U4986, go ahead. 4981.27 Angstrom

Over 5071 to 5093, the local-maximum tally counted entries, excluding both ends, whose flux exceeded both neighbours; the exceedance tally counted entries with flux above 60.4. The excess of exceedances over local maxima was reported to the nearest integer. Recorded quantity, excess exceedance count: 10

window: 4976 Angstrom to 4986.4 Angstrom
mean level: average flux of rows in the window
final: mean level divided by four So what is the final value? 15.2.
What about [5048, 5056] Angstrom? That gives 14.2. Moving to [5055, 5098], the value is 14.8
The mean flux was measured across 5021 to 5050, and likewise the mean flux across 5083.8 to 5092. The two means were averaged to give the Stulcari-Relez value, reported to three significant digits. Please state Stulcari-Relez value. 55.7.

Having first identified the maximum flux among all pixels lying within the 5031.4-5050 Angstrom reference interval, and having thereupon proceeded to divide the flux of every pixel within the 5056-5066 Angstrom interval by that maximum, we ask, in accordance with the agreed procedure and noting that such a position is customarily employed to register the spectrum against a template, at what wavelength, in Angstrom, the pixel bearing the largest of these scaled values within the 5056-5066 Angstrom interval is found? 5065.71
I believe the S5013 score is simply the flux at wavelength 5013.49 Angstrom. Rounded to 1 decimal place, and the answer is 58.6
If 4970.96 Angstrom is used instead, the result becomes 60.4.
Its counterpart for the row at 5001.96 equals 55.1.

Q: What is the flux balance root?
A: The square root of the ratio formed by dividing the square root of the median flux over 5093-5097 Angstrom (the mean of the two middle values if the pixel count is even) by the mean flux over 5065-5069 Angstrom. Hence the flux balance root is 0.345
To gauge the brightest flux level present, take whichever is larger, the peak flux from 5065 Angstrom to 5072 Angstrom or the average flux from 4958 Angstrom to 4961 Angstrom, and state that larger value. 63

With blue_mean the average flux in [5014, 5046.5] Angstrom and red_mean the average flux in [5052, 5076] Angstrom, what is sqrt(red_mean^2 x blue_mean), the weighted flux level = 391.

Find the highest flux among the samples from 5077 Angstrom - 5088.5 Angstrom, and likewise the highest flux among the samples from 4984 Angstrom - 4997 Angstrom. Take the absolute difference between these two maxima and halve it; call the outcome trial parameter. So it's 1.8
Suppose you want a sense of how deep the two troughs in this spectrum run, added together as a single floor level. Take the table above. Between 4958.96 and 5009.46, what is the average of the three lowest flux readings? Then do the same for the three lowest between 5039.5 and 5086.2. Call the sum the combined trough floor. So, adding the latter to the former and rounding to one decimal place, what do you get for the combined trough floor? 92.6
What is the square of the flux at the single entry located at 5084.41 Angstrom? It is 4706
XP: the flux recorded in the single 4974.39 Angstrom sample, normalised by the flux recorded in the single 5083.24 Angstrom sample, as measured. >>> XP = 0.88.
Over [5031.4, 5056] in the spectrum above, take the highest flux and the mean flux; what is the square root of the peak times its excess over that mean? 25.5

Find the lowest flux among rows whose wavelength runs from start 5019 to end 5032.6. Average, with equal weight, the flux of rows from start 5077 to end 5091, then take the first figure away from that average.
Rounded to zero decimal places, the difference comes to 22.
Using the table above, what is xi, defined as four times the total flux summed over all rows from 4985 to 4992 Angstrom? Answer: 1328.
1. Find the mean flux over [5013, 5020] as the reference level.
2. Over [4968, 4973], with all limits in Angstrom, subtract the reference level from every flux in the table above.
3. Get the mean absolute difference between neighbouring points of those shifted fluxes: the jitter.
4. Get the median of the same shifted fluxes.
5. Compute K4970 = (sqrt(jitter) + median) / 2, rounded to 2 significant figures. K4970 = 3.9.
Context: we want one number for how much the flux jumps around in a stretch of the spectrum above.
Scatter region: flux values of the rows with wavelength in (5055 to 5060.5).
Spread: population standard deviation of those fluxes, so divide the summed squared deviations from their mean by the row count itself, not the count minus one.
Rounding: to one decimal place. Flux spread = 2.0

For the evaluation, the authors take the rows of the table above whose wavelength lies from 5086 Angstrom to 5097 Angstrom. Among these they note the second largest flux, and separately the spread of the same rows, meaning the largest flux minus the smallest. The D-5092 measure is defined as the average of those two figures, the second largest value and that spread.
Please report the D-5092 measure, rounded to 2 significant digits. 42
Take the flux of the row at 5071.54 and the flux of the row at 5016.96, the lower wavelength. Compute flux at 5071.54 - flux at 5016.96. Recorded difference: 7.9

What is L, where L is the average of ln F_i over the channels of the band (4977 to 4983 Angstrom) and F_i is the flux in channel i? 4.14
